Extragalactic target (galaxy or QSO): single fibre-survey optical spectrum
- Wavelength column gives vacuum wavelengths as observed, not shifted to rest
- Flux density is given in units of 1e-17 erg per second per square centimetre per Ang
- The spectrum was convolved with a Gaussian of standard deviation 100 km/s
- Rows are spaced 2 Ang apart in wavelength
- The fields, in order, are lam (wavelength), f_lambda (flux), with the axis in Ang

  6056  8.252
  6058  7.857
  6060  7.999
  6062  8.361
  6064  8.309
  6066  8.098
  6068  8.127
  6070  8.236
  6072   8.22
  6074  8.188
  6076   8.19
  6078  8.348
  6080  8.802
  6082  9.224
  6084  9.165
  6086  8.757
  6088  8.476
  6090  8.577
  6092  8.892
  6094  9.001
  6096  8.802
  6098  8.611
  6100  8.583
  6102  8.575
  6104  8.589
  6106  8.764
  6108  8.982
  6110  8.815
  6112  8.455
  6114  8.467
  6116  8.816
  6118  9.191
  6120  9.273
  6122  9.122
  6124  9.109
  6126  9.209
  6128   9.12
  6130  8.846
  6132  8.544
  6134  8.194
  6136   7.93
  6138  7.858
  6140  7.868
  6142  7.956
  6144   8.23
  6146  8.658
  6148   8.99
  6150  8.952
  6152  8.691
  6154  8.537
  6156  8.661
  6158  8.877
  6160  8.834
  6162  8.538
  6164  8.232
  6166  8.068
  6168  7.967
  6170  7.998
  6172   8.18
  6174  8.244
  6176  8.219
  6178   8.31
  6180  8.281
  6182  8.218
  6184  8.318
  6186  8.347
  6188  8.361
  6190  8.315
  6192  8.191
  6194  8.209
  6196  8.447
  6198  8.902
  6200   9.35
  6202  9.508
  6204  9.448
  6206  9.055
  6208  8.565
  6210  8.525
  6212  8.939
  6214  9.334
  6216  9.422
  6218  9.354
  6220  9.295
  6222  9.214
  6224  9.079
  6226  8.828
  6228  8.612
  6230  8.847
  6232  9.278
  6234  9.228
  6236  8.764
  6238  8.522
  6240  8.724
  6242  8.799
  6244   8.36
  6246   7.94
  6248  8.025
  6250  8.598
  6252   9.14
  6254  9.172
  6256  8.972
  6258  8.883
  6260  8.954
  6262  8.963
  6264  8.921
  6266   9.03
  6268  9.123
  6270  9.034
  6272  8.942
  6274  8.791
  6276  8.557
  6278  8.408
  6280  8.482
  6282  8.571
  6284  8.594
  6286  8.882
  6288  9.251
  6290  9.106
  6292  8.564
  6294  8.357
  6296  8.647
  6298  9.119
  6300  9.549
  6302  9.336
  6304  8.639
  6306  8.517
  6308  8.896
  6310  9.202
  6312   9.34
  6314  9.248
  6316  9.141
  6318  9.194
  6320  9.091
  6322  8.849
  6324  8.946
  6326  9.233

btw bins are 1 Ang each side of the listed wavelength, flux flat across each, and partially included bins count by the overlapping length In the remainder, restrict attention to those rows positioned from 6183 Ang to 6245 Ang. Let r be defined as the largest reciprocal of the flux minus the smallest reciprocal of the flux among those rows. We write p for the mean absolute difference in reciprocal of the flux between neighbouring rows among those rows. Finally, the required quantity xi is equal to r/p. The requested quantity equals 6.3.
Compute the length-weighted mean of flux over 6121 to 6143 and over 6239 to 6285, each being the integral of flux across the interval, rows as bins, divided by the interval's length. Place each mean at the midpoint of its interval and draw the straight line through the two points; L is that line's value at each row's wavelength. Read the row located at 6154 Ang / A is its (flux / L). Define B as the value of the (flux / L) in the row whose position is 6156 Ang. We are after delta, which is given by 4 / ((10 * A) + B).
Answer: 0.364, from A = 1.00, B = 1.01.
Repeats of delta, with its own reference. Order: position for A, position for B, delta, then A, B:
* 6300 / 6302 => 0.336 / 1.08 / 1.06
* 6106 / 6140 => 0.355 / 1.03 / 0.92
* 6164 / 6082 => 0.374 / 0.96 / 1.09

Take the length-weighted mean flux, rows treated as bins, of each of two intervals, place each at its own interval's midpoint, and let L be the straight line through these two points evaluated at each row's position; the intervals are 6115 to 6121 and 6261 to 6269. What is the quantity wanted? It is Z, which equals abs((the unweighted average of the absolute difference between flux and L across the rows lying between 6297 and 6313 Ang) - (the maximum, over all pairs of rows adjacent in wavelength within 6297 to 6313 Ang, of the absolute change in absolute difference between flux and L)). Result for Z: 0.12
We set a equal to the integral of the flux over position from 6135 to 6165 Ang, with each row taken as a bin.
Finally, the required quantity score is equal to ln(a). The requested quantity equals 5.536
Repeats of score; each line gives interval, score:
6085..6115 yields 5.563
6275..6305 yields 5.576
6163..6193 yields 5.507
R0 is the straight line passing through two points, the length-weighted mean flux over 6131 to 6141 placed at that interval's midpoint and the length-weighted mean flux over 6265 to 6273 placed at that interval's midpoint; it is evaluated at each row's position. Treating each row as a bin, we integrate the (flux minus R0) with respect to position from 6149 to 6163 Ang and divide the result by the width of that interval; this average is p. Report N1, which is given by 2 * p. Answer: 1.0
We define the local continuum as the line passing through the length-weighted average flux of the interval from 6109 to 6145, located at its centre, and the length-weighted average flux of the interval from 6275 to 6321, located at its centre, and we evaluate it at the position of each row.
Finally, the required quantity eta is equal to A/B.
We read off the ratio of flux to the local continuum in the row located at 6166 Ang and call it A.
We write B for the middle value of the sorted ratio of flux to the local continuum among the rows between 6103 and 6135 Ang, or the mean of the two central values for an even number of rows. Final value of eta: 0.91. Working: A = 0.93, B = 1.03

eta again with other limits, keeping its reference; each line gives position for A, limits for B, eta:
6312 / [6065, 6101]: 1.04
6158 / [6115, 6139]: 0.98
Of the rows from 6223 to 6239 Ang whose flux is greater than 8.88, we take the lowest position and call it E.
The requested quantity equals 6224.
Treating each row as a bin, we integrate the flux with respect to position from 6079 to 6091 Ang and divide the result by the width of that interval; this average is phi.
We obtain 8.8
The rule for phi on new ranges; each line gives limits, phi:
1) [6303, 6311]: 8.8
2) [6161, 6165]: 8.4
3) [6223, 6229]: 8.8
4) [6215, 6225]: 9.3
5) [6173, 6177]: 8.2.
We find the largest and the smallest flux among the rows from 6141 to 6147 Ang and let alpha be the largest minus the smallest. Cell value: 0.7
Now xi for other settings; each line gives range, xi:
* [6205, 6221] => 4.0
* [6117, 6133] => 5.1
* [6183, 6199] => 5.3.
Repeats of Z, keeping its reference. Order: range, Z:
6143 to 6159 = 0.05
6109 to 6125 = 0.09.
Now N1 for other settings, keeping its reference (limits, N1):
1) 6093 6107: 1.8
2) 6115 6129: 2.3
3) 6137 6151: 0.4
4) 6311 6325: -0.5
